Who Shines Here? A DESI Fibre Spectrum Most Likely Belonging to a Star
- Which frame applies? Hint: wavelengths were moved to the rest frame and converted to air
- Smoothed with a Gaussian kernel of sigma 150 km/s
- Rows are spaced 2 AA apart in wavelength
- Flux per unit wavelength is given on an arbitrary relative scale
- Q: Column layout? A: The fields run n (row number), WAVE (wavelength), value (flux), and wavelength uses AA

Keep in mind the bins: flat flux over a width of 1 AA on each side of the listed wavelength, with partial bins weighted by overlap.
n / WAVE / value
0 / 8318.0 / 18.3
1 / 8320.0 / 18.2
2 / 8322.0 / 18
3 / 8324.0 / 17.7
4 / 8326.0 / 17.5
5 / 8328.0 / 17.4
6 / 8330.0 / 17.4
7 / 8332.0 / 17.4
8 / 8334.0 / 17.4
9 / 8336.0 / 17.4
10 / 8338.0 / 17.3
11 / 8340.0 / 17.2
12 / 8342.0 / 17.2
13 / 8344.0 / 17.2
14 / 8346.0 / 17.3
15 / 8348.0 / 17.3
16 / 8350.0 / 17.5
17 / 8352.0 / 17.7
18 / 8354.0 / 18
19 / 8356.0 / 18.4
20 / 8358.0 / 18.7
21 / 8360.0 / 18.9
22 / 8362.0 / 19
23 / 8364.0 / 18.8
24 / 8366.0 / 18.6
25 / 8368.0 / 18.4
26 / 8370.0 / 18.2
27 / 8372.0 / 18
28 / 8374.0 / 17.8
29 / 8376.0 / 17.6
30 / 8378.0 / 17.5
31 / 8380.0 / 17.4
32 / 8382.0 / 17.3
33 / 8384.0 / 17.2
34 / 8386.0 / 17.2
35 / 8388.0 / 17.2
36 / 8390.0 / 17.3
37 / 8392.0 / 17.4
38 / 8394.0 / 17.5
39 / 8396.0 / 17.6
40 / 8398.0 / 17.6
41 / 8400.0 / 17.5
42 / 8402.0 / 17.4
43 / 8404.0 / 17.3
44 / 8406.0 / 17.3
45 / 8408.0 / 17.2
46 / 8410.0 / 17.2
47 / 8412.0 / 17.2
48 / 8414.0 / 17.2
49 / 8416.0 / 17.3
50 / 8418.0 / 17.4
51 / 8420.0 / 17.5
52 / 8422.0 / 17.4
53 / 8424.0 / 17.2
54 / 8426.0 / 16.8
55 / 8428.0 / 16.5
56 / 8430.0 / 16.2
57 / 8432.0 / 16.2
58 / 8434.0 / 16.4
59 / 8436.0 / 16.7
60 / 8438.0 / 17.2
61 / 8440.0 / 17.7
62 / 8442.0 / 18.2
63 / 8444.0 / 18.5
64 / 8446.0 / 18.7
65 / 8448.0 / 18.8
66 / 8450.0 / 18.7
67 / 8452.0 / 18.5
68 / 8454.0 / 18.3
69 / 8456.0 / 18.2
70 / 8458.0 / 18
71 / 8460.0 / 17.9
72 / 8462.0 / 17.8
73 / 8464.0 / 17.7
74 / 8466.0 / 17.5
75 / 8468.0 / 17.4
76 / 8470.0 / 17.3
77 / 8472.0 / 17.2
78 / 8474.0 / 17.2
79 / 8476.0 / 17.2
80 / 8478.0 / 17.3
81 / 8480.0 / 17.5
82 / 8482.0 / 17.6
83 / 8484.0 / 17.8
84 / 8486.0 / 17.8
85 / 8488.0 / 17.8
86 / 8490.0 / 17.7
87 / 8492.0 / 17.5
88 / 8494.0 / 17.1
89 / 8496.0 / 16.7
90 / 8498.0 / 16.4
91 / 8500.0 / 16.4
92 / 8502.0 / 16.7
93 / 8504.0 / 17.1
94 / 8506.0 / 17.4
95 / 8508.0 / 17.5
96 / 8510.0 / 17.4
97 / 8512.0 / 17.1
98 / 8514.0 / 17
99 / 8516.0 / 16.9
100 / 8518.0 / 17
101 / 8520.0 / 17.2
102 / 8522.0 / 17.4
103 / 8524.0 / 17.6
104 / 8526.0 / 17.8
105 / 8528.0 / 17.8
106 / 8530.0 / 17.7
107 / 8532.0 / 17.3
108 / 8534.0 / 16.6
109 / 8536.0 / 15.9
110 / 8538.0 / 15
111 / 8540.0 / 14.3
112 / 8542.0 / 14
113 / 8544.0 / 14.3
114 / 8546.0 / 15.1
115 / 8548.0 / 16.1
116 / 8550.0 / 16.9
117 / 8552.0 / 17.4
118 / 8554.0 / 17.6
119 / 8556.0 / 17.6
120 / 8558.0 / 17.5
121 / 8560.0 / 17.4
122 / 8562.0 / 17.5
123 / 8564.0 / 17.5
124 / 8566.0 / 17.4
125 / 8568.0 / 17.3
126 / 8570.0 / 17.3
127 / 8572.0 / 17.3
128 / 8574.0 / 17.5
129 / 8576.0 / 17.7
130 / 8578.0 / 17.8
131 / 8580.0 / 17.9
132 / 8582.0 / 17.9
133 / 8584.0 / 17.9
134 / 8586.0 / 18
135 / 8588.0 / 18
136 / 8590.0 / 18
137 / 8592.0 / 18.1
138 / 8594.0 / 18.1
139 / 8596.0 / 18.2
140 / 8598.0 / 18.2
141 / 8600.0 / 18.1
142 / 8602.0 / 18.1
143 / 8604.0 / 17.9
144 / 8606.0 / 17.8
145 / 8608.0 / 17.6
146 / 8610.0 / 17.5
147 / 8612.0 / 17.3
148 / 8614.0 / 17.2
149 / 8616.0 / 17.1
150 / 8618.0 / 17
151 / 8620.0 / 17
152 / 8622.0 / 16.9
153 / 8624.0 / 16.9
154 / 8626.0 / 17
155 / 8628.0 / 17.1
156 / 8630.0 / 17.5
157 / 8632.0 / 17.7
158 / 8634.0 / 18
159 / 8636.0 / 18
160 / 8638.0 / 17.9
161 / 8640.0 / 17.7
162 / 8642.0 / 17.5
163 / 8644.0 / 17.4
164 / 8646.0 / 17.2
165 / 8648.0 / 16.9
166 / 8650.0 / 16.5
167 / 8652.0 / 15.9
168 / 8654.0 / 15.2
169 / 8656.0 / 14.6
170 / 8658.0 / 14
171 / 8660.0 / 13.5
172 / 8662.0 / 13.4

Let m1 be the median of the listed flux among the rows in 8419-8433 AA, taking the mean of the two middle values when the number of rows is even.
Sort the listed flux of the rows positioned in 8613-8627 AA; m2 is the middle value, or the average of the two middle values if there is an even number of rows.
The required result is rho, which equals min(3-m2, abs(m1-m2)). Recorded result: -14.0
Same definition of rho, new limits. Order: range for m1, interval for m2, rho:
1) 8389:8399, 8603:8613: -14.6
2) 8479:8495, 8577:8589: -14.9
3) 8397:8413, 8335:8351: -14.3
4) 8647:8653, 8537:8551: -12.0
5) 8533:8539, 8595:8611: -15.0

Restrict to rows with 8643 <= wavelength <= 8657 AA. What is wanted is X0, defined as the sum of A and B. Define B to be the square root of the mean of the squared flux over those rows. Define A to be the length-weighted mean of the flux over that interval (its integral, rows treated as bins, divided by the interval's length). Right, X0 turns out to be 32.5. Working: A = 16.2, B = 16.3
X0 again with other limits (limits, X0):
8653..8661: 28.7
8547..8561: 34.4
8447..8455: 37.2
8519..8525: 34.8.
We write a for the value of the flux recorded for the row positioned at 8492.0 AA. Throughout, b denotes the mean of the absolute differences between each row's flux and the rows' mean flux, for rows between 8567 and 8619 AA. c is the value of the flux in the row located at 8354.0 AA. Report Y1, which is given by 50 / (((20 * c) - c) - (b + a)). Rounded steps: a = 17.5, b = 0.32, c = 18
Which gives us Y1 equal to 0.154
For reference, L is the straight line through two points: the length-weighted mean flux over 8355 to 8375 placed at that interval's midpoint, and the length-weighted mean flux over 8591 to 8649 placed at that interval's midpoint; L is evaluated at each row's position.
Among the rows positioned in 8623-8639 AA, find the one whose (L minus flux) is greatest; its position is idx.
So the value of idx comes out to 8624.0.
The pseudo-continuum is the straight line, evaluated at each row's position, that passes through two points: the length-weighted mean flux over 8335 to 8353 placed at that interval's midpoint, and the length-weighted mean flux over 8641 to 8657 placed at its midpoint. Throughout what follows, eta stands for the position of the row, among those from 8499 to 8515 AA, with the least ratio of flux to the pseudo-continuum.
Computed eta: 8500.0 AA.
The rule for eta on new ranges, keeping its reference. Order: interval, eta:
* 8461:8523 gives 8498.0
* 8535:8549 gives 8542.0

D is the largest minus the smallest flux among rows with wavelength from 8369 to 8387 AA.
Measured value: 1.0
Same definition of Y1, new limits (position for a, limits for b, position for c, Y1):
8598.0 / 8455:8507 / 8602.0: 0.154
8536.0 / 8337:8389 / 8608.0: 0.157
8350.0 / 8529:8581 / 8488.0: 0.156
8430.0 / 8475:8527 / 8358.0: 0.148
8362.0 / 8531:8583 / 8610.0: 0.160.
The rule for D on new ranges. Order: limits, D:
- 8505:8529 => 0.9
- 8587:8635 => 1.3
